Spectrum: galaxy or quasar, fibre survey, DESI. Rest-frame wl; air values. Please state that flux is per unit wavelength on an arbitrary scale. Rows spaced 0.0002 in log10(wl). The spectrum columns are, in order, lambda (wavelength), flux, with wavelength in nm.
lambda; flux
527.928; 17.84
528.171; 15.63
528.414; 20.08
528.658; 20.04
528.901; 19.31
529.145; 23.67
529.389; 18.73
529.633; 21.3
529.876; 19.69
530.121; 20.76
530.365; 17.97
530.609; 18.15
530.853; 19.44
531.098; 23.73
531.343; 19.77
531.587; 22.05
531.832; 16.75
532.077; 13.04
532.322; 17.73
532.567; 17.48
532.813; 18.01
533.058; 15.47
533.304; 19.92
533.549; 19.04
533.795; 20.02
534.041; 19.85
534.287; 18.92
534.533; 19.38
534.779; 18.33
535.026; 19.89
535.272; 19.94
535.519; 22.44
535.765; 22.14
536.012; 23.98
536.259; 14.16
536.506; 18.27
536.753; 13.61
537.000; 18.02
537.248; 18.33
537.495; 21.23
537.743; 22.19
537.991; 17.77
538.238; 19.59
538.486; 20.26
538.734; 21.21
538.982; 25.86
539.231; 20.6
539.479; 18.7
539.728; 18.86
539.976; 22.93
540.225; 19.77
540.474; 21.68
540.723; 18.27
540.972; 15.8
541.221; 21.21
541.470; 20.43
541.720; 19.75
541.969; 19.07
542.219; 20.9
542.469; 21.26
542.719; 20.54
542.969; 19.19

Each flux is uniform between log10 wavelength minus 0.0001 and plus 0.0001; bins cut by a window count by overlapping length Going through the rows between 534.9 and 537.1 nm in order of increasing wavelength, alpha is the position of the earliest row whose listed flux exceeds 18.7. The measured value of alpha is 535.026 nm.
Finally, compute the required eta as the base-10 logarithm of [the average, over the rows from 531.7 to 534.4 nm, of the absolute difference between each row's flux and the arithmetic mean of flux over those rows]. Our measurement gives 0.20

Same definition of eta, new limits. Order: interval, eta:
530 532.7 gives 0.33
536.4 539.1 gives 0.35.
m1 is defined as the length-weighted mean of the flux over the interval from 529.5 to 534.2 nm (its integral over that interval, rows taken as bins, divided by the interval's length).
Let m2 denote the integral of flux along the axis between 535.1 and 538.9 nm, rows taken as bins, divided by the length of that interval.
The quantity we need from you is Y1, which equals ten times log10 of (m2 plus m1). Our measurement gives 15.9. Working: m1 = 19.0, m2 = 19.6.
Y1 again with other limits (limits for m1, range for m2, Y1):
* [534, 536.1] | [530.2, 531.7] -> 16.1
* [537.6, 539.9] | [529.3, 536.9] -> 16.0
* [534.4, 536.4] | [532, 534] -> 15.8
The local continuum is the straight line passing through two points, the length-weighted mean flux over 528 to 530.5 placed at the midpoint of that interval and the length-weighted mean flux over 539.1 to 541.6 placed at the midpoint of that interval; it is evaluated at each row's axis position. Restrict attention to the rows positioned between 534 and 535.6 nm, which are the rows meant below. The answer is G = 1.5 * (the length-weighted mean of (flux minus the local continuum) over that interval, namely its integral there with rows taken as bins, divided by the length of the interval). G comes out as 0.0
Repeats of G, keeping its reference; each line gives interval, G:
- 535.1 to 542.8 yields 0.2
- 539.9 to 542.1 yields 0.0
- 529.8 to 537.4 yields -1.2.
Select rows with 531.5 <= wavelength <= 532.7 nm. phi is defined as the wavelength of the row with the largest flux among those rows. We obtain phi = 531.587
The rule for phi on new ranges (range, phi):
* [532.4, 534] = 533.795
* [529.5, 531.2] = 531.098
